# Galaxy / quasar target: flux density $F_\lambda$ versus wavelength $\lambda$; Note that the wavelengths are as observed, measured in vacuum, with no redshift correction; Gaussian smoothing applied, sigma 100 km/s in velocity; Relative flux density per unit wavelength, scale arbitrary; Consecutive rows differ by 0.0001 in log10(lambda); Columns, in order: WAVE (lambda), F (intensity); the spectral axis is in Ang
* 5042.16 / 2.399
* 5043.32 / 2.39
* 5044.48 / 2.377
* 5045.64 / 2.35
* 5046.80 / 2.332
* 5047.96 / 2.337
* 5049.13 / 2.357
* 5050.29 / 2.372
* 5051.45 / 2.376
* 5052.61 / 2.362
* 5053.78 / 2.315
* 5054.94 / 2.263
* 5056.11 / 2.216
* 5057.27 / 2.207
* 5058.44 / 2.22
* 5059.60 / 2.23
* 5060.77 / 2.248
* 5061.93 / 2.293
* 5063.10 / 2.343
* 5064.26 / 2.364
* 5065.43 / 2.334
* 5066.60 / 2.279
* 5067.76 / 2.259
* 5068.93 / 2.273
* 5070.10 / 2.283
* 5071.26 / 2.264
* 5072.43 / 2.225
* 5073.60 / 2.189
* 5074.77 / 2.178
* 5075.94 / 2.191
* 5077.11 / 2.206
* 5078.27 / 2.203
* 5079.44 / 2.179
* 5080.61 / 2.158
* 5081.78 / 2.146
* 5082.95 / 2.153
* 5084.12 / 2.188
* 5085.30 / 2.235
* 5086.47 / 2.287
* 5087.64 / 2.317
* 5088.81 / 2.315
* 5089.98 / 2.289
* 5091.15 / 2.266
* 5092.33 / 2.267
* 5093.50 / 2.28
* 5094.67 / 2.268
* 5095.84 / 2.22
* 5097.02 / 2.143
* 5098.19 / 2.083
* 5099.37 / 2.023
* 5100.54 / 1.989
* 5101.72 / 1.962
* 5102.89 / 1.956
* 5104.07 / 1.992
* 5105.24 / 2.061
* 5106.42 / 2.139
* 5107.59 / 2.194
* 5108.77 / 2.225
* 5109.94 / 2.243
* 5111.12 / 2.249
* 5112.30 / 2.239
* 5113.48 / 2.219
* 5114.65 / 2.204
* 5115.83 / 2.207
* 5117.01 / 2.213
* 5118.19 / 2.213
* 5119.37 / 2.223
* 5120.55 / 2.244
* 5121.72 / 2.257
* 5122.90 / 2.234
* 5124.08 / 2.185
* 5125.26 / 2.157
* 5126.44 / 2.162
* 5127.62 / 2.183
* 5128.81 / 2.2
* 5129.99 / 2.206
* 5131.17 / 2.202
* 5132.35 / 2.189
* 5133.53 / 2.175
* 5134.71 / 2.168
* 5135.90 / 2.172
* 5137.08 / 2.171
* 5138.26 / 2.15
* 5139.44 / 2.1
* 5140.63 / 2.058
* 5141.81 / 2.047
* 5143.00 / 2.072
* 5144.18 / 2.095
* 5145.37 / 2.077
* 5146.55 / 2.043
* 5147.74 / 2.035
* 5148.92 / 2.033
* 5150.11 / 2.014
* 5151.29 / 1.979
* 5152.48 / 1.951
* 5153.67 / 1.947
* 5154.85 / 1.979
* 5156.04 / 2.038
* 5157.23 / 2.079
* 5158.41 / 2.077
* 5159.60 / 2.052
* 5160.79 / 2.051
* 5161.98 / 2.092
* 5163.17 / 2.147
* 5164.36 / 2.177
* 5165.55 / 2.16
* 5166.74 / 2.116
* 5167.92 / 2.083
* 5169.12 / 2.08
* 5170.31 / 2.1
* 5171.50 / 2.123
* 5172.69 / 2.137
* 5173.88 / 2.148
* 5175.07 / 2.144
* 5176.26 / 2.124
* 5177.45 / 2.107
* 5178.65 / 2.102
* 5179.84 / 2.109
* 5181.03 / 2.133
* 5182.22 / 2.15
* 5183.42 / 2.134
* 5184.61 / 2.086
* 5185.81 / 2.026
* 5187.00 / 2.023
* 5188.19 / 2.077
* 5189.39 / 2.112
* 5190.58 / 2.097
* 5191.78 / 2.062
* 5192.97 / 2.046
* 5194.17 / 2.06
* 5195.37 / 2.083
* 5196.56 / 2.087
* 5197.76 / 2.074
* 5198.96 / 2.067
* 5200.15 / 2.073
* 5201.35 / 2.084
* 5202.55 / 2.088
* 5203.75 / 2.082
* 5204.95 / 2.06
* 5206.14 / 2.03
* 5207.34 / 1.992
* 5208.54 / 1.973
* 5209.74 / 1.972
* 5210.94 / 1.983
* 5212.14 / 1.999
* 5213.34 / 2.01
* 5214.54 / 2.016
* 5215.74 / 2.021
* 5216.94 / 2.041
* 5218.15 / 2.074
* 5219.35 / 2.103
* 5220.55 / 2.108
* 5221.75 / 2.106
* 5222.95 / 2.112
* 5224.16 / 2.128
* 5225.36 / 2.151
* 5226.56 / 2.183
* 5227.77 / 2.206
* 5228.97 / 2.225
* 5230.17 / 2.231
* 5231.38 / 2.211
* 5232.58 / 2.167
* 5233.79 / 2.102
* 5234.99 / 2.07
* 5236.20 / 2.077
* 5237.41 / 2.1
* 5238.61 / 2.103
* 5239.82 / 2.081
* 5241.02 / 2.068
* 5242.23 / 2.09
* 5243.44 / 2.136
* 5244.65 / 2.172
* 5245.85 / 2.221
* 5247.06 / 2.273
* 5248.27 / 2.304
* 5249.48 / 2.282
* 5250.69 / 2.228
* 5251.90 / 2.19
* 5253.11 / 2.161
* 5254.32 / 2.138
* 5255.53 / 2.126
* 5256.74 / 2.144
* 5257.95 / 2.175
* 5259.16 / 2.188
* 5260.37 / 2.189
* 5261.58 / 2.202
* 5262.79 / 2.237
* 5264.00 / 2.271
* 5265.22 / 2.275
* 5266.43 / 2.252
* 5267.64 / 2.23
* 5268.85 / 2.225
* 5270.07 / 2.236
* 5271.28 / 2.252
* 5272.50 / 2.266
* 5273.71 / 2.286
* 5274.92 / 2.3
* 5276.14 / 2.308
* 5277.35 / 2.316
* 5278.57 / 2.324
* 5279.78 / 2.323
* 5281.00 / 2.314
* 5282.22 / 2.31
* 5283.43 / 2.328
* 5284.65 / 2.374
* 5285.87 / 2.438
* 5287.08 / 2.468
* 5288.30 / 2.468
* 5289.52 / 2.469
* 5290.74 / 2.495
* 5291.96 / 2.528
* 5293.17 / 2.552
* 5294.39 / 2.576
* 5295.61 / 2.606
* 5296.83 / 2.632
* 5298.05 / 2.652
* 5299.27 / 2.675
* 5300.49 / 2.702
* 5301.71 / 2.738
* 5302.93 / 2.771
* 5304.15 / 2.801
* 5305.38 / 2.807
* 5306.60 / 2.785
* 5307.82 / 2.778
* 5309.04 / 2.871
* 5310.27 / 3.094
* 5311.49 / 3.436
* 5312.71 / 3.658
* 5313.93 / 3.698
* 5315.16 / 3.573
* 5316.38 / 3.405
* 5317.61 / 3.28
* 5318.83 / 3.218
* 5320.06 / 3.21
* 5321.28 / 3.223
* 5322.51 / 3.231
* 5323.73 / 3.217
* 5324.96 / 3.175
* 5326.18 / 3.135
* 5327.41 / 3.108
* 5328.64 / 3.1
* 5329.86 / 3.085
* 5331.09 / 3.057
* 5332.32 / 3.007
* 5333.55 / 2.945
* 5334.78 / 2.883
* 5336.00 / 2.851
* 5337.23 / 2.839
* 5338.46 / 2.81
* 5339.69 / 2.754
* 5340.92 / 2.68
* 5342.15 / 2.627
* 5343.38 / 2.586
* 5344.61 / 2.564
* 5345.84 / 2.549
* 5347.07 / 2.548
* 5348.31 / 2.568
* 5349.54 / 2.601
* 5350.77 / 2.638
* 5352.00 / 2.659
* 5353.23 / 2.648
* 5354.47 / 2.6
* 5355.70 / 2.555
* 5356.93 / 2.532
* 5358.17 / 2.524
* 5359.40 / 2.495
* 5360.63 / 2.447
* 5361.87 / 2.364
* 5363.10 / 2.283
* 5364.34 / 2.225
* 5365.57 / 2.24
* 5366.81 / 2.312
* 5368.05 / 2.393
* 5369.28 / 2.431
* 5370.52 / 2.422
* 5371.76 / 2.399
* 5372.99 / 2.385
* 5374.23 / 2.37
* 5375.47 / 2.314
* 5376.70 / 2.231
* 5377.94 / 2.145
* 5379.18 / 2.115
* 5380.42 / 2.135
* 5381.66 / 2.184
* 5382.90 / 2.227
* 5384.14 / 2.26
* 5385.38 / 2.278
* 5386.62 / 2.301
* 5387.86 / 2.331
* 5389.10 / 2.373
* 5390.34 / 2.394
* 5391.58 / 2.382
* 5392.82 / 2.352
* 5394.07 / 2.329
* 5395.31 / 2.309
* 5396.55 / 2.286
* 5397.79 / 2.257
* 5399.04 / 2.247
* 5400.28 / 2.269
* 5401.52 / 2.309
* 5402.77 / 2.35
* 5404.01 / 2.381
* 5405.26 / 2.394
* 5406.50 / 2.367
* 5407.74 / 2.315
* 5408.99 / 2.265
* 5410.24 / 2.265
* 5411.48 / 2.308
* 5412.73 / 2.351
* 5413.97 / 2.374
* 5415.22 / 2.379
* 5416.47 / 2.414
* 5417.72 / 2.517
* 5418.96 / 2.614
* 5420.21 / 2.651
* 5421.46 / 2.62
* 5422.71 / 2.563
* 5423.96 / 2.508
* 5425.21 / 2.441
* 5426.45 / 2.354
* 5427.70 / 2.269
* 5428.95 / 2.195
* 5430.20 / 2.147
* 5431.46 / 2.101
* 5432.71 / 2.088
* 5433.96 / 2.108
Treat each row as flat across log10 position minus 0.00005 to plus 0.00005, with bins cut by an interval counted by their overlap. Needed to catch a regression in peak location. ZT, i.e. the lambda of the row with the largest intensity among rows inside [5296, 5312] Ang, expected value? 5311.49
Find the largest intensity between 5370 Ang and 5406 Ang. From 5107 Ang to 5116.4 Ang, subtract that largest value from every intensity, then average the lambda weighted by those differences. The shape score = 5111.7 Ang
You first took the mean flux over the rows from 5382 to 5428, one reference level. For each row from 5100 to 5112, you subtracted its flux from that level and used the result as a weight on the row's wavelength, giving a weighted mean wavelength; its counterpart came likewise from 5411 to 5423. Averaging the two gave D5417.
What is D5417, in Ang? 5262.5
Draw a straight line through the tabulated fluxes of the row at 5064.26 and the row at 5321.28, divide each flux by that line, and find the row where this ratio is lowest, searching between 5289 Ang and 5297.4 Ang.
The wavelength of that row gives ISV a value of 5289.52 Ang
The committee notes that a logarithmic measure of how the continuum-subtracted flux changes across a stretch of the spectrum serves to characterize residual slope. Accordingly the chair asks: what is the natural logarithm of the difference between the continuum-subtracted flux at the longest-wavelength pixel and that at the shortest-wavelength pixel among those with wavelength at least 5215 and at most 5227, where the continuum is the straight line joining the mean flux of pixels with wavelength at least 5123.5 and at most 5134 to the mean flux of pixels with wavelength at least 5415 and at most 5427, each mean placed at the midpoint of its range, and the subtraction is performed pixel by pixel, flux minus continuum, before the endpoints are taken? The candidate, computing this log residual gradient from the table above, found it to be -1.90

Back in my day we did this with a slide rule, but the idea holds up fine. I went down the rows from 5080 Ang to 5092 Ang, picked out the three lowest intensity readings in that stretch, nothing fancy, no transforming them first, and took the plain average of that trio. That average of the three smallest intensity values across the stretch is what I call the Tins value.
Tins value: 2.15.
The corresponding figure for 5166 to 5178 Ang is 2.09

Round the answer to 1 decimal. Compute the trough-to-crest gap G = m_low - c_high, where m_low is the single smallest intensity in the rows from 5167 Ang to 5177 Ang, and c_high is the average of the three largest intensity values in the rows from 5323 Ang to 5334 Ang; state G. -1.1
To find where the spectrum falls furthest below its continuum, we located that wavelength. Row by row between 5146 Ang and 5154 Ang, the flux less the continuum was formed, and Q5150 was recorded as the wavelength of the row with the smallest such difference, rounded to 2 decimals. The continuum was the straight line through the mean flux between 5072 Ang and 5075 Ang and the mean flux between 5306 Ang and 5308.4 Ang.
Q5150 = 5153.67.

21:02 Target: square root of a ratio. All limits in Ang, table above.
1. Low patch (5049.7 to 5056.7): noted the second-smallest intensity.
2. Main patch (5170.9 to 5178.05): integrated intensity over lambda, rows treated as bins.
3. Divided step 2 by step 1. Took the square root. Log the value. 2.6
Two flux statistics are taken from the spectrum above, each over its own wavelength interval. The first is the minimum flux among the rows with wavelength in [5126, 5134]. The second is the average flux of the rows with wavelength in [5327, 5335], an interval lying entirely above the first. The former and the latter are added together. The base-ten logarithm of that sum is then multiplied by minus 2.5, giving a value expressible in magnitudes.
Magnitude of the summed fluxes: -1.79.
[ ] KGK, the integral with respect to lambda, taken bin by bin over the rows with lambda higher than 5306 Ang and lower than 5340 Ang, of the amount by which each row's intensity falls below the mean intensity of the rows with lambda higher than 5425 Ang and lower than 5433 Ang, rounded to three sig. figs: -30.7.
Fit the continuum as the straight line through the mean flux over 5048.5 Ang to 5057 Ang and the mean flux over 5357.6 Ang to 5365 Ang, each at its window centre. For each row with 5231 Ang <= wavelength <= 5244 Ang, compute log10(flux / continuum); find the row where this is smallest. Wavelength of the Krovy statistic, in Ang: 5241.02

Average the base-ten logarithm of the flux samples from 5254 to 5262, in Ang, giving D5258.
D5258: 0.336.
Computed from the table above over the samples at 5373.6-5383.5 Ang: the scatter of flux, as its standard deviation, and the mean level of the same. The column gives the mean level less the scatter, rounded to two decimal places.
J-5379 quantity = 2.13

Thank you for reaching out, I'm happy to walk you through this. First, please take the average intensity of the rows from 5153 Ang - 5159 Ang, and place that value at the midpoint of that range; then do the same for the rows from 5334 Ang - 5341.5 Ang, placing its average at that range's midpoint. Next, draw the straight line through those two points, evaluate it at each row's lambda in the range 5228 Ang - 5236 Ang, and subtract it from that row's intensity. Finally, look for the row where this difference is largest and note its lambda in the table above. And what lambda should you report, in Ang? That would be 5230.17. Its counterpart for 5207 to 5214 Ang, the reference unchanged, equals 5207.34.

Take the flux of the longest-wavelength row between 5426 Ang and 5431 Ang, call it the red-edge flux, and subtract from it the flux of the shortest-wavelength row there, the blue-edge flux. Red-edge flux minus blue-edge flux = -0.21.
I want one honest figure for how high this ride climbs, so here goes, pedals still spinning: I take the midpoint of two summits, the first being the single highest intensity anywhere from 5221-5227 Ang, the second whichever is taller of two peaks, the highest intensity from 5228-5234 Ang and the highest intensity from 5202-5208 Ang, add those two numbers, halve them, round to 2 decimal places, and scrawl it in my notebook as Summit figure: 2.21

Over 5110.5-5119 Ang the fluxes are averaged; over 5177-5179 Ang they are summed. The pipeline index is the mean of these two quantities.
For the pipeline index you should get 3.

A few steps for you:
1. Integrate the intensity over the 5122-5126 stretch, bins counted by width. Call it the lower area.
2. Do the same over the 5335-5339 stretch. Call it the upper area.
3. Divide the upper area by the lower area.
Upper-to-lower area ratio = 1.3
